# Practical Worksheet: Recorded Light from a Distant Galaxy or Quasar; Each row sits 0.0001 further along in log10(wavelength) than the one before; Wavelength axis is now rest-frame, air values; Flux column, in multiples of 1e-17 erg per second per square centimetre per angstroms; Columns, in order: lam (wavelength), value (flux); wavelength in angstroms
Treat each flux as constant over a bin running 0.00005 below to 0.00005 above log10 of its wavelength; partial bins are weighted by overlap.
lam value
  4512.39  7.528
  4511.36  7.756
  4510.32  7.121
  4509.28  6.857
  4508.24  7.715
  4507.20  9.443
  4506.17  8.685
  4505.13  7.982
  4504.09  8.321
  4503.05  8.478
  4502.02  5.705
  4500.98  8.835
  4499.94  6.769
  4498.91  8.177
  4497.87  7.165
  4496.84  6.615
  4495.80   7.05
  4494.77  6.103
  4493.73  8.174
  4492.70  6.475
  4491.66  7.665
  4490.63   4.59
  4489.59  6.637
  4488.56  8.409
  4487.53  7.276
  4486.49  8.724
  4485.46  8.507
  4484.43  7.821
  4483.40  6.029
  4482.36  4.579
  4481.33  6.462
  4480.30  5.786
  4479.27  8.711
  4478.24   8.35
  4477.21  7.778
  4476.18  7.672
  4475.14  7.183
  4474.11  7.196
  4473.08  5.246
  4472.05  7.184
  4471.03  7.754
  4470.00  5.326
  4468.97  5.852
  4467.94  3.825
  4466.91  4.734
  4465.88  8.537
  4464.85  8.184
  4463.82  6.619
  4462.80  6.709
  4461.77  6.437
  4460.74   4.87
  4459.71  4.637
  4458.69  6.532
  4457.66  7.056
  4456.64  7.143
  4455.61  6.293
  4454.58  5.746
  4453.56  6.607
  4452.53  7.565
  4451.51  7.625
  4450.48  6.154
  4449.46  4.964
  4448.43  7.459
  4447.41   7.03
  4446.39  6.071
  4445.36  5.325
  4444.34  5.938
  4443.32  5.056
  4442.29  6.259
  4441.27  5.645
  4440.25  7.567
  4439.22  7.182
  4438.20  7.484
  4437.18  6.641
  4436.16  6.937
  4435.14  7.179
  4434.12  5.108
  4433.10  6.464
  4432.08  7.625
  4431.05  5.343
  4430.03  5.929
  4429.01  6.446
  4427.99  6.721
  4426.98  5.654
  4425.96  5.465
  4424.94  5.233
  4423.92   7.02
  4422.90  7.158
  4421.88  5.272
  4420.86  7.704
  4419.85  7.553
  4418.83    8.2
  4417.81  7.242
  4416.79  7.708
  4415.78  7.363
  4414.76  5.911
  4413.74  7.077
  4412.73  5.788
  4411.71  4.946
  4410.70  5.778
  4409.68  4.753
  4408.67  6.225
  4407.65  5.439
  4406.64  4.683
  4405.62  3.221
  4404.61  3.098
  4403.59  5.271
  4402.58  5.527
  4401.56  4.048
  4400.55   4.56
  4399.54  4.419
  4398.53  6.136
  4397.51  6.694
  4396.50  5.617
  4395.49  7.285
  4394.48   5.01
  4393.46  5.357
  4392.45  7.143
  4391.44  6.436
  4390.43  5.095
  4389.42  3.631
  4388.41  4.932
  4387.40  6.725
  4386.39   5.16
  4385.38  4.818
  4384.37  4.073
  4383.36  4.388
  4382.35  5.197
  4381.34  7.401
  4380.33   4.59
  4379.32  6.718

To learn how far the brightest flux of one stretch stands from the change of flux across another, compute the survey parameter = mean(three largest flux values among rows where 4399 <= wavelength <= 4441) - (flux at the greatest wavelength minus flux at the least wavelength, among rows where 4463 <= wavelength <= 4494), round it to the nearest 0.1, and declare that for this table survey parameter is 6.3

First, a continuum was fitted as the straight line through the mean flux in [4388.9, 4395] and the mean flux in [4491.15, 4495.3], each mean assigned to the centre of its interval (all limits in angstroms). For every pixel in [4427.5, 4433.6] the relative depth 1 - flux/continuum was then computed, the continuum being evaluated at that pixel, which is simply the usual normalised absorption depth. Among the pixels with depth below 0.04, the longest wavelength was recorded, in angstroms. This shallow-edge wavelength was 4433.10 angstroms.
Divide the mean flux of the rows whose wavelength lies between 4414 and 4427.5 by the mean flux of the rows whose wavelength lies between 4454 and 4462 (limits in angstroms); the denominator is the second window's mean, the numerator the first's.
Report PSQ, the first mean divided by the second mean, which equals 1.11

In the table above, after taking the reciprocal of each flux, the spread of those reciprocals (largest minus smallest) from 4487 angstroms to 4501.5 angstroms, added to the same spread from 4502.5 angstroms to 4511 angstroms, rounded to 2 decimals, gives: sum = 0.14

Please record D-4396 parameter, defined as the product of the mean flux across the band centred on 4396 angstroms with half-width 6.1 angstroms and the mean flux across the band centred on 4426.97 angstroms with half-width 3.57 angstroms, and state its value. 34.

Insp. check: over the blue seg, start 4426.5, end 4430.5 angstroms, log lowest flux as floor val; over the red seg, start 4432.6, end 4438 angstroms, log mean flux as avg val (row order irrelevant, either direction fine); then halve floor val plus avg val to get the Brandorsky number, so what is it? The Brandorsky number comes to 6.1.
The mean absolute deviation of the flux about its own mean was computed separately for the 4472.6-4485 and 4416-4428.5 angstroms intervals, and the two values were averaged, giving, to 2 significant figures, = 0.98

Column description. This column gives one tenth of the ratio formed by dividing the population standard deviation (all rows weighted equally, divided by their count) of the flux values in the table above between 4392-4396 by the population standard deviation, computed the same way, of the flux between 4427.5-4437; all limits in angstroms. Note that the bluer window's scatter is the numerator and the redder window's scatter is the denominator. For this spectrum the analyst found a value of 0.131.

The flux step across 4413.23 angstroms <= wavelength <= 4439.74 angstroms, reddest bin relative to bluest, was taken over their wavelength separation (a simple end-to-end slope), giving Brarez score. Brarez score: 0.00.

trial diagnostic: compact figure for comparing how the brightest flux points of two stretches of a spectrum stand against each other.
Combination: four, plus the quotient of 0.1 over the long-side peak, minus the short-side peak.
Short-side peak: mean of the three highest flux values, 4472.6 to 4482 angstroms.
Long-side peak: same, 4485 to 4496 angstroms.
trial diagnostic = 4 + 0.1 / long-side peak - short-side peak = -4.27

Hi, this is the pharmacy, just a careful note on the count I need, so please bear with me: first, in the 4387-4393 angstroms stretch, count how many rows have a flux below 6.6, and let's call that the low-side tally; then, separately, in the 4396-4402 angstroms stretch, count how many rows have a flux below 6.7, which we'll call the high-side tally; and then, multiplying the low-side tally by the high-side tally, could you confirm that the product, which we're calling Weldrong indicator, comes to 24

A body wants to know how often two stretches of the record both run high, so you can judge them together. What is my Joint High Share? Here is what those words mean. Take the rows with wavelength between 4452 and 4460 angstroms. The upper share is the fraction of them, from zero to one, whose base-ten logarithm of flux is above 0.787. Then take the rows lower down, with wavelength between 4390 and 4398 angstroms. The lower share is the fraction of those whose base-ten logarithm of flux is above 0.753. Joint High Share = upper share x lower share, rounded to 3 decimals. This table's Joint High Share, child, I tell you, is 0.375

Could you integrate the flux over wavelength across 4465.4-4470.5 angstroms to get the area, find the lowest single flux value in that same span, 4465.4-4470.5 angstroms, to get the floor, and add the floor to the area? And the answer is 33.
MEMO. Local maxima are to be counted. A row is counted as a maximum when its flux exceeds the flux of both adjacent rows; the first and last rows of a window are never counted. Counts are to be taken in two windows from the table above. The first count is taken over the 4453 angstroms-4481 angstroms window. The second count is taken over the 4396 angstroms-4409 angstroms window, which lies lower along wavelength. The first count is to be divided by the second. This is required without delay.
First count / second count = 2.3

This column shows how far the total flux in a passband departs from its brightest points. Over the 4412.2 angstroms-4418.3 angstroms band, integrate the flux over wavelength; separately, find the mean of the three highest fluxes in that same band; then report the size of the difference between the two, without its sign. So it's 34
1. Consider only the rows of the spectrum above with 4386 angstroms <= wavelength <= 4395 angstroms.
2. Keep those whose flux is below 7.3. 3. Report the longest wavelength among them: 4394.48 angstroms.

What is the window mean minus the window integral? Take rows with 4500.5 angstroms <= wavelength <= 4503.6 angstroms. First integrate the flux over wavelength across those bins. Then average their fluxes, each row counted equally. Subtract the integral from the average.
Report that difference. -16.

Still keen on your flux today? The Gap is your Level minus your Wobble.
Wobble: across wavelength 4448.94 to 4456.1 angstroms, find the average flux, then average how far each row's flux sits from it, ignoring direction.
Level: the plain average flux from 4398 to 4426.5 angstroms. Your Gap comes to 5.09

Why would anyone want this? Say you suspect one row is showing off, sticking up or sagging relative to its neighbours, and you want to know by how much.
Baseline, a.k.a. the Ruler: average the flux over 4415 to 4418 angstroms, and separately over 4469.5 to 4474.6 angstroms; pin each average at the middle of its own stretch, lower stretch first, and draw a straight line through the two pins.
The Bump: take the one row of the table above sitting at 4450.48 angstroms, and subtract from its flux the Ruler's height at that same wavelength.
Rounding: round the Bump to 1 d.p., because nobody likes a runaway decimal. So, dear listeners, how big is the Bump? -0.7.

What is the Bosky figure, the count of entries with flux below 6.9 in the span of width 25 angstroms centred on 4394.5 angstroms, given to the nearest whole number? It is 23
